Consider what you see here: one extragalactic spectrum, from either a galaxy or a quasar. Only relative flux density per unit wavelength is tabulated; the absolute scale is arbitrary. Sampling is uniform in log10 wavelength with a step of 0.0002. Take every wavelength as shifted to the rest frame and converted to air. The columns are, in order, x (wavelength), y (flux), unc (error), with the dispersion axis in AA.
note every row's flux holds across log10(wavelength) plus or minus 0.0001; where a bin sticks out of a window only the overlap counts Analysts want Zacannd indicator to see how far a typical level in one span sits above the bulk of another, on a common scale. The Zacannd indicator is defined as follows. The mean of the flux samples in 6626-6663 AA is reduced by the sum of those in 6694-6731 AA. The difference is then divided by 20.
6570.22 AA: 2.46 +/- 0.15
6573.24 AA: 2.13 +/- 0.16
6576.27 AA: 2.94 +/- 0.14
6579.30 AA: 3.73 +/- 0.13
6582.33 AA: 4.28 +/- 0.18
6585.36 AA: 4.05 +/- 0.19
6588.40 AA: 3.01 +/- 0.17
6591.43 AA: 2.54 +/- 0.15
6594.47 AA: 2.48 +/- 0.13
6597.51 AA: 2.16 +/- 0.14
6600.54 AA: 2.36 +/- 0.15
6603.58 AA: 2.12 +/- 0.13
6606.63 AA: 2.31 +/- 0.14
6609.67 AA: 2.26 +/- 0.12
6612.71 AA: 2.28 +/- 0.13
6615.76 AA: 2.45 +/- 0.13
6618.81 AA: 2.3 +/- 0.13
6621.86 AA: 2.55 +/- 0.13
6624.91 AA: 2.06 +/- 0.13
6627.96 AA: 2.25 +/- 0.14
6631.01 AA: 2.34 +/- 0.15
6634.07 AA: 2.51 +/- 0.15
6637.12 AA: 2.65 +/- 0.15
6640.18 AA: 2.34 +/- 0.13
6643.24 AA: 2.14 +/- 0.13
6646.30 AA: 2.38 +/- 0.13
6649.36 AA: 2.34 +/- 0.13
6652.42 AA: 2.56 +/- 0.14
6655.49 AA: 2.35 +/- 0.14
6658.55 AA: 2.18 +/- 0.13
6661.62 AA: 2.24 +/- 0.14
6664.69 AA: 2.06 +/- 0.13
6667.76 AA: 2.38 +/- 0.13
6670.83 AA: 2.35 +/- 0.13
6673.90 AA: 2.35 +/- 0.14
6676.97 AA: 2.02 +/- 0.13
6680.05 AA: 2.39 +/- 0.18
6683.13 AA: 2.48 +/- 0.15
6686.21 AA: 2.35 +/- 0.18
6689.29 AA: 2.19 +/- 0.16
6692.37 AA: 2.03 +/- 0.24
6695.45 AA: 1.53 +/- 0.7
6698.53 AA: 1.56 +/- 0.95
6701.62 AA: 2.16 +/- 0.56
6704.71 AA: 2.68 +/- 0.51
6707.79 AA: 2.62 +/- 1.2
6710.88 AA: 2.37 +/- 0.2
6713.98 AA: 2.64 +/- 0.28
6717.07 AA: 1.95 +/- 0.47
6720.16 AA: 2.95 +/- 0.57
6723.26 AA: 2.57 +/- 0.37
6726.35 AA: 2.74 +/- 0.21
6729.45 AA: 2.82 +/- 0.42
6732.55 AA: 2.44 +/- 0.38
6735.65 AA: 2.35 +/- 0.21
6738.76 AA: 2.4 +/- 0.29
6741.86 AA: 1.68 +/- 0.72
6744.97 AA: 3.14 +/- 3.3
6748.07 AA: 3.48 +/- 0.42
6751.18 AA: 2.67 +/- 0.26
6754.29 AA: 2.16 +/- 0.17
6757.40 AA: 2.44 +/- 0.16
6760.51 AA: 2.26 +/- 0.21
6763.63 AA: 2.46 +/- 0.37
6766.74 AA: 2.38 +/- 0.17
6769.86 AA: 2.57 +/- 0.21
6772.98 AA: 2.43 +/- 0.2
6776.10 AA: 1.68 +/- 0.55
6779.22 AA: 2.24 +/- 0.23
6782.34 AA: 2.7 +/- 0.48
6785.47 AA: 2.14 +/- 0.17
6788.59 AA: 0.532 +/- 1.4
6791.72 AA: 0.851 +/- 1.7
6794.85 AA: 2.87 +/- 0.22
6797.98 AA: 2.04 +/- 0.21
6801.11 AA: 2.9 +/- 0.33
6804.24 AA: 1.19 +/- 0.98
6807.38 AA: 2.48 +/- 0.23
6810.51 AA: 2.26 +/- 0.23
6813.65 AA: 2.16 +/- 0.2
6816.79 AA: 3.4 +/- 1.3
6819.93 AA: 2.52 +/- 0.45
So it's -1.31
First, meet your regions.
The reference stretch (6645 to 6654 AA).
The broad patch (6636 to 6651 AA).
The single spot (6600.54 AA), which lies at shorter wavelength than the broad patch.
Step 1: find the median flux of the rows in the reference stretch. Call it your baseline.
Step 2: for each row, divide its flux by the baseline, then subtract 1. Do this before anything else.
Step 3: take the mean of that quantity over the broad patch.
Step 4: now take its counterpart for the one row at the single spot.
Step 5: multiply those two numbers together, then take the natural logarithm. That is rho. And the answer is -10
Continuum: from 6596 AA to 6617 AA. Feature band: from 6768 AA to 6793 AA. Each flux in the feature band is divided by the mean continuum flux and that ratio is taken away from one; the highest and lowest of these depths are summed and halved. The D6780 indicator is 0.29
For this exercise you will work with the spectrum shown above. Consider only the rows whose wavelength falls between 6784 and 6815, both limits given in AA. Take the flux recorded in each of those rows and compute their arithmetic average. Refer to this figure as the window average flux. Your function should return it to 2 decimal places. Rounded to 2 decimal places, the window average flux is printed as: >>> 1.94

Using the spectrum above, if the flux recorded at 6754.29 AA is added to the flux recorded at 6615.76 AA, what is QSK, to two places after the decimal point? 4.61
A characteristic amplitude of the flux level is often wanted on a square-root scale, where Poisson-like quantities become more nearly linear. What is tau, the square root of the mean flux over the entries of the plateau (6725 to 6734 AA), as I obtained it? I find 1.63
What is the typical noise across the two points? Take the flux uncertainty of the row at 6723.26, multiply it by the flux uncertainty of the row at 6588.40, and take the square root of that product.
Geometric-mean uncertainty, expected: 0.25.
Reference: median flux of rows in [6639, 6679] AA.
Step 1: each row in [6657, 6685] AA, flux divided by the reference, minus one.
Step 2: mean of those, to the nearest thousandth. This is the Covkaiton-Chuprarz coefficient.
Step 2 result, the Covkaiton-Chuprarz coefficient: -0.029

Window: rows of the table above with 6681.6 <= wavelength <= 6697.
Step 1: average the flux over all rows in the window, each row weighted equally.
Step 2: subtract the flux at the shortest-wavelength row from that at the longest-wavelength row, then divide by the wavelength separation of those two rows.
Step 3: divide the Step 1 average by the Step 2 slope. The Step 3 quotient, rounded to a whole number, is -27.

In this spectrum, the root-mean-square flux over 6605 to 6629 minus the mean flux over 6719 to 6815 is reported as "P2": 0.0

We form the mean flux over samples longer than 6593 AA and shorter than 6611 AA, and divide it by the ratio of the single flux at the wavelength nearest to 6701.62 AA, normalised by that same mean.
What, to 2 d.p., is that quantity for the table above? 2.41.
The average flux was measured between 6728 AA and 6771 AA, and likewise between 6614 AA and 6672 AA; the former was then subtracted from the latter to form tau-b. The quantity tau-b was -0.18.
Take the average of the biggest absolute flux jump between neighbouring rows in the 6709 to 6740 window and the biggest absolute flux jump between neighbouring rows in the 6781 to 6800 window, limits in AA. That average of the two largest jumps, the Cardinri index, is 1.51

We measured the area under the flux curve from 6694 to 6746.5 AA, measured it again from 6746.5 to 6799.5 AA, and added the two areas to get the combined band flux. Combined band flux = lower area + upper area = 244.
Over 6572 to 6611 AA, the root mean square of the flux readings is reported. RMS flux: 2.89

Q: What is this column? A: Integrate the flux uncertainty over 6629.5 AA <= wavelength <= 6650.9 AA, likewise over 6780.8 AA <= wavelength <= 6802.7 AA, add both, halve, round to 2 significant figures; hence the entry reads 8.5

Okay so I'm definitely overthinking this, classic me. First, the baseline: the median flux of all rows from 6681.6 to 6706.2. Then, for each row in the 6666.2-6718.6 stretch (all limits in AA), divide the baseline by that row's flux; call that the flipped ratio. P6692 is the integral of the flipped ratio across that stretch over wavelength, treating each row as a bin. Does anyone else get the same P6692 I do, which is 52.2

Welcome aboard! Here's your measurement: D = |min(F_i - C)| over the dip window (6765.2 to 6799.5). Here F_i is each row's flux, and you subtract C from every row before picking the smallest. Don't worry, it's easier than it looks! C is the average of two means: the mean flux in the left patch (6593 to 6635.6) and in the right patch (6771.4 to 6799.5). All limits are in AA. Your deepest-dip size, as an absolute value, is 1.6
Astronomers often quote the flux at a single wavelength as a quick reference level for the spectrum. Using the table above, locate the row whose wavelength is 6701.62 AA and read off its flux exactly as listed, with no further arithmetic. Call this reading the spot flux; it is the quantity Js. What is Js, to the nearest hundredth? 2.16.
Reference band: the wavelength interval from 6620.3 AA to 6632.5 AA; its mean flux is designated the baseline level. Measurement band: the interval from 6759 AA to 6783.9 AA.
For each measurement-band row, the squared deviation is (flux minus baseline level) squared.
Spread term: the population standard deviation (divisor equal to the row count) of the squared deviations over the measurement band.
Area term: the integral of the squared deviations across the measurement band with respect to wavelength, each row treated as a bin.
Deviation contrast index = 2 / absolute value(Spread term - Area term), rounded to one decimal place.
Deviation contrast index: 1.0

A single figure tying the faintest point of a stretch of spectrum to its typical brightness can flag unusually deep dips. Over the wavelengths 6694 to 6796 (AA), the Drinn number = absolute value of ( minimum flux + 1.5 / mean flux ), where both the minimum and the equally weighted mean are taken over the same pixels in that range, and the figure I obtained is 1.18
